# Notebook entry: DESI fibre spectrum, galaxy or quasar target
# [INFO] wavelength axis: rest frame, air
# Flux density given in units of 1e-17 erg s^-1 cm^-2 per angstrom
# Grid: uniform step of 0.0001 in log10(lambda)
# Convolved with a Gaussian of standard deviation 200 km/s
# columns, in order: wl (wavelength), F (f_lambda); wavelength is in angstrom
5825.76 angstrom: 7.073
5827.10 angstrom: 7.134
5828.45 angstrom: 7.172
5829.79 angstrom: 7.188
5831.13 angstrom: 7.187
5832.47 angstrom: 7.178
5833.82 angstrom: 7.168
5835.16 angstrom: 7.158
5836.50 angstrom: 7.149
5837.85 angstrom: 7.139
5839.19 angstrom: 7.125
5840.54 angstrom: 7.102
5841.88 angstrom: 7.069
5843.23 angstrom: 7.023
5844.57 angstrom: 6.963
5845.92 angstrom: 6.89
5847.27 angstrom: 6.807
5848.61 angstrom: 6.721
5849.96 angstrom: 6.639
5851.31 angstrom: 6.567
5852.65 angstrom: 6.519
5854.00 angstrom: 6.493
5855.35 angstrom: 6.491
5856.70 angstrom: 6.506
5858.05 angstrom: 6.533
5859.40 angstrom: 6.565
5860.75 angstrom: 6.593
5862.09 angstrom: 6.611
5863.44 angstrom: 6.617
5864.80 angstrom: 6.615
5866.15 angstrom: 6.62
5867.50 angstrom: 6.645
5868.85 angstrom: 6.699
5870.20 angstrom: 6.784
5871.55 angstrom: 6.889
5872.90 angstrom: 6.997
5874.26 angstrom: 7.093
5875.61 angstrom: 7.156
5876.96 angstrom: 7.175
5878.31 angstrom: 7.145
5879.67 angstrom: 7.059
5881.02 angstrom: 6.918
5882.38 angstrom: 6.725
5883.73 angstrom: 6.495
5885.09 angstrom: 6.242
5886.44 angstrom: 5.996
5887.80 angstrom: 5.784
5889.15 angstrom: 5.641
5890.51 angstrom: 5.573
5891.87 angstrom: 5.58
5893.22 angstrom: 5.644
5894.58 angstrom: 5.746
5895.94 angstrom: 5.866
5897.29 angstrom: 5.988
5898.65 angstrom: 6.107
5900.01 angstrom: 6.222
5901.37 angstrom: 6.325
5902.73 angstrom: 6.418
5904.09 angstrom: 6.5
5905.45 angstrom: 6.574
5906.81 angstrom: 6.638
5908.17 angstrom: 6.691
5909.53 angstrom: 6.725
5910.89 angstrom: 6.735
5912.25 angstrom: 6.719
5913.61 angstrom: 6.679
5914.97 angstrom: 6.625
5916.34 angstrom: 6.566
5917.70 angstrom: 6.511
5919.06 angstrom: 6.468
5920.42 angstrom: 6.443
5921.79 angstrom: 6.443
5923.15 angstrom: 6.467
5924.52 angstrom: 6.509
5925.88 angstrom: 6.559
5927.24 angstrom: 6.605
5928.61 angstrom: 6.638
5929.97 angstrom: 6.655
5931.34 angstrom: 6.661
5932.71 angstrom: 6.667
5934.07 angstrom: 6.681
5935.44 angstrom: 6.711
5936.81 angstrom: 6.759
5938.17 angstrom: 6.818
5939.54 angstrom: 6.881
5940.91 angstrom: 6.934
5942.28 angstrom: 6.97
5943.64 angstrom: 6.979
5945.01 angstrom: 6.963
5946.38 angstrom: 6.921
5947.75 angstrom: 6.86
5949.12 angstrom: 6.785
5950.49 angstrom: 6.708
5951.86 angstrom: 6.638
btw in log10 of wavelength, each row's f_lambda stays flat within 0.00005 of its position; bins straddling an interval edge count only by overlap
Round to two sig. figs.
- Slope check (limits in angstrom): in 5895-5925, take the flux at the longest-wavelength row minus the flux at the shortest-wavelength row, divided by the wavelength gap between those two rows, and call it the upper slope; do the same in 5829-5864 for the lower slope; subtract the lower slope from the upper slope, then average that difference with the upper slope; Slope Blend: 0.031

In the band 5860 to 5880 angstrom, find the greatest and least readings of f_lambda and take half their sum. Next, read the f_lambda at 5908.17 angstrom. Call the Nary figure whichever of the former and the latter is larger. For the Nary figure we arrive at 6.88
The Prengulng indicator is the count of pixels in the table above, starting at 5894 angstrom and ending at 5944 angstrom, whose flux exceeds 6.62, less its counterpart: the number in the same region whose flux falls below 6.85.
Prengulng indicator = -14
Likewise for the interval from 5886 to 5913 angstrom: -15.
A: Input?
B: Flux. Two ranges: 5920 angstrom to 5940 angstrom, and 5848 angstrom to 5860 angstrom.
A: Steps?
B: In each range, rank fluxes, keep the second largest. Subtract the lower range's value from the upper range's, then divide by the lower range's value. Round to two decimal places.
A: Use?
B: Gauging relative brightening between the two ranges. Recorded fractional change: 0.03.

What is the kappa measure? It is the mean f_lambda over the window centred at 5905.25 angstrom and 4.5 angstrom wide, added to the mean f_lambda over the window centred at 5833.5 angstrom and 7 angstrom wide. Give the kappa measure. 13.7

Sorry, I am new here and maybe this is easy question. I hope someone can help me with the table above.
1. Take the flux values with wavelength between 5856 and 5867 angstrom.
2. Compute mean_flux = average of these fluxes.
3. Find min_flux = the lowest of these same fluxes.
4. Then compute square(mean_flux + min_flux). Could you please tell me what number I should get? 171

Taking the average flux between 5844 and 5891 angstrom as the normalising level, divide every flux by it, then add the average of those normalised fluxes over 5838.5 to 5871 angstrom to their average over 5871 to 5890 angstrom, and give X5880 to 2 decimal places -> 2.02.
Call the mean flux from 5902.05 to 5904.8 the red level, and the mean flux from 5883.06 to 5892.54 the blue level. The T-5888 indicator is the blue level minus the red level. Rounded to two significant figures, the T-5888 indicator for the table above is -0.56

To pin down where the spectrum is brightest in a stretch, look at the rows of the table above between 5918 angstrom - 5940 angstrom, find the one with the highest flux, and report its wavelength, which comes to 5939.54 angstrom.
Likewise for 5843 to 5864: 5843.23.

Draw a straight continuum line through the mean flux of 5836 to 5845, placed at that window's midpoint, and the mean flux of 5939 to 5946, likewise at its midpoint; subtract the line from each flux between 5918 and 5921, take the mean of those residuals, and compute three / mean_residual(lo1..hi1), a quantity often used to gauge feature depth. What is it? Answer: -5.8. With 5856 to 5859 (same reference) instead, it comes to -5.6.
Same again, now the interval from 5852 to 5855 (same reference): -5.4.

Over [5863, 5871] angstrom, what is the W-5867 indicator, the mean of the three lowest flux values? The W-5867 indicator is 6.62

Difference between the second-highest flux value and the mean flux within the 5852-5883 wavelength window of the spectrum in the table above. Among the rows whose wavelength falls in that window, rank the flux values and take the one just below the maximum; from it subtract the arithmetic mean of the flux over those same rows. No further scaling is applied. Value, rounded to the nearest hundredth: 0.40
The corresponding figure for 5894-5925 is 0.29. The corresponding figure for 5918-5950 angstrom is 0.26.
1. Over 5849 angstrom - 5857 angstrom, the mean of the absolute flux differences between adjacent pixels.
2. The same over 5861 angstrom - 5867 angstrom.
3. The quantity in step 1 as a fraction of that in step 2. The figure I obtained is 7.52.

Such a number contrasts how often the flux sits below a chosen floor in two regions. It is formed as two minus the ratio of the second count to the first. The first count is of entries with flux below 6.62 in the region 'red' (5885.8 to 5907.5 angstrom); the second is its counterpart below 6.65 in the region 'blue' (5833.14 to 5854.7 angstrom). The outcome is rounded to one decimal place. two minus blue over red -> 1.7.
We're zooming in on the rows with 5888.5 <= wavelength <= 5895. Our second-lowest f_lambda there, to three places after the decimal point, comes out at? 5.580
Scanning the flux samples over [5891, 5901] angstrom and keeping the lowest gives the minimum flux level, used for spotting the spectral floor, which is 5.58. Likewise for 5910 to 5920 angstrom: 6.468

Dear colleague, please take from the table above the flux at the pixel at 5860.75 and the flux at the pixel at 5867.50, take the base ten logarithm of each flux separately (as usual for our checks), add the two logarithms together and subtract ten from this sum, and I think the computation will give -8.36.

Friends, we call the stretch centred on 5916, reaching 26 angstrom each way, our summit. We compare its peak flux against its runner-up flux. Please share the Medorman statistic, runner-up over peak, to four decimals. 0.9924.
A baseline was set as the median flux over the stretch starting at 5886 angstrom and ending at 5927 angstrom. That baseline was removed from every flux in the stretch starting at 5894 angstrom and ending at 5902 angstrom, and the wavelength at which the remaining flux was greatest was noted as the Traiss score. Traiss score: 5901.37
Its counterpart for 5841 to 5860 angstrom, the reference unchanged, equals 5841.88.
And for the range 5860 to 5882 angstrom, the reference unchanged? 5876.96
